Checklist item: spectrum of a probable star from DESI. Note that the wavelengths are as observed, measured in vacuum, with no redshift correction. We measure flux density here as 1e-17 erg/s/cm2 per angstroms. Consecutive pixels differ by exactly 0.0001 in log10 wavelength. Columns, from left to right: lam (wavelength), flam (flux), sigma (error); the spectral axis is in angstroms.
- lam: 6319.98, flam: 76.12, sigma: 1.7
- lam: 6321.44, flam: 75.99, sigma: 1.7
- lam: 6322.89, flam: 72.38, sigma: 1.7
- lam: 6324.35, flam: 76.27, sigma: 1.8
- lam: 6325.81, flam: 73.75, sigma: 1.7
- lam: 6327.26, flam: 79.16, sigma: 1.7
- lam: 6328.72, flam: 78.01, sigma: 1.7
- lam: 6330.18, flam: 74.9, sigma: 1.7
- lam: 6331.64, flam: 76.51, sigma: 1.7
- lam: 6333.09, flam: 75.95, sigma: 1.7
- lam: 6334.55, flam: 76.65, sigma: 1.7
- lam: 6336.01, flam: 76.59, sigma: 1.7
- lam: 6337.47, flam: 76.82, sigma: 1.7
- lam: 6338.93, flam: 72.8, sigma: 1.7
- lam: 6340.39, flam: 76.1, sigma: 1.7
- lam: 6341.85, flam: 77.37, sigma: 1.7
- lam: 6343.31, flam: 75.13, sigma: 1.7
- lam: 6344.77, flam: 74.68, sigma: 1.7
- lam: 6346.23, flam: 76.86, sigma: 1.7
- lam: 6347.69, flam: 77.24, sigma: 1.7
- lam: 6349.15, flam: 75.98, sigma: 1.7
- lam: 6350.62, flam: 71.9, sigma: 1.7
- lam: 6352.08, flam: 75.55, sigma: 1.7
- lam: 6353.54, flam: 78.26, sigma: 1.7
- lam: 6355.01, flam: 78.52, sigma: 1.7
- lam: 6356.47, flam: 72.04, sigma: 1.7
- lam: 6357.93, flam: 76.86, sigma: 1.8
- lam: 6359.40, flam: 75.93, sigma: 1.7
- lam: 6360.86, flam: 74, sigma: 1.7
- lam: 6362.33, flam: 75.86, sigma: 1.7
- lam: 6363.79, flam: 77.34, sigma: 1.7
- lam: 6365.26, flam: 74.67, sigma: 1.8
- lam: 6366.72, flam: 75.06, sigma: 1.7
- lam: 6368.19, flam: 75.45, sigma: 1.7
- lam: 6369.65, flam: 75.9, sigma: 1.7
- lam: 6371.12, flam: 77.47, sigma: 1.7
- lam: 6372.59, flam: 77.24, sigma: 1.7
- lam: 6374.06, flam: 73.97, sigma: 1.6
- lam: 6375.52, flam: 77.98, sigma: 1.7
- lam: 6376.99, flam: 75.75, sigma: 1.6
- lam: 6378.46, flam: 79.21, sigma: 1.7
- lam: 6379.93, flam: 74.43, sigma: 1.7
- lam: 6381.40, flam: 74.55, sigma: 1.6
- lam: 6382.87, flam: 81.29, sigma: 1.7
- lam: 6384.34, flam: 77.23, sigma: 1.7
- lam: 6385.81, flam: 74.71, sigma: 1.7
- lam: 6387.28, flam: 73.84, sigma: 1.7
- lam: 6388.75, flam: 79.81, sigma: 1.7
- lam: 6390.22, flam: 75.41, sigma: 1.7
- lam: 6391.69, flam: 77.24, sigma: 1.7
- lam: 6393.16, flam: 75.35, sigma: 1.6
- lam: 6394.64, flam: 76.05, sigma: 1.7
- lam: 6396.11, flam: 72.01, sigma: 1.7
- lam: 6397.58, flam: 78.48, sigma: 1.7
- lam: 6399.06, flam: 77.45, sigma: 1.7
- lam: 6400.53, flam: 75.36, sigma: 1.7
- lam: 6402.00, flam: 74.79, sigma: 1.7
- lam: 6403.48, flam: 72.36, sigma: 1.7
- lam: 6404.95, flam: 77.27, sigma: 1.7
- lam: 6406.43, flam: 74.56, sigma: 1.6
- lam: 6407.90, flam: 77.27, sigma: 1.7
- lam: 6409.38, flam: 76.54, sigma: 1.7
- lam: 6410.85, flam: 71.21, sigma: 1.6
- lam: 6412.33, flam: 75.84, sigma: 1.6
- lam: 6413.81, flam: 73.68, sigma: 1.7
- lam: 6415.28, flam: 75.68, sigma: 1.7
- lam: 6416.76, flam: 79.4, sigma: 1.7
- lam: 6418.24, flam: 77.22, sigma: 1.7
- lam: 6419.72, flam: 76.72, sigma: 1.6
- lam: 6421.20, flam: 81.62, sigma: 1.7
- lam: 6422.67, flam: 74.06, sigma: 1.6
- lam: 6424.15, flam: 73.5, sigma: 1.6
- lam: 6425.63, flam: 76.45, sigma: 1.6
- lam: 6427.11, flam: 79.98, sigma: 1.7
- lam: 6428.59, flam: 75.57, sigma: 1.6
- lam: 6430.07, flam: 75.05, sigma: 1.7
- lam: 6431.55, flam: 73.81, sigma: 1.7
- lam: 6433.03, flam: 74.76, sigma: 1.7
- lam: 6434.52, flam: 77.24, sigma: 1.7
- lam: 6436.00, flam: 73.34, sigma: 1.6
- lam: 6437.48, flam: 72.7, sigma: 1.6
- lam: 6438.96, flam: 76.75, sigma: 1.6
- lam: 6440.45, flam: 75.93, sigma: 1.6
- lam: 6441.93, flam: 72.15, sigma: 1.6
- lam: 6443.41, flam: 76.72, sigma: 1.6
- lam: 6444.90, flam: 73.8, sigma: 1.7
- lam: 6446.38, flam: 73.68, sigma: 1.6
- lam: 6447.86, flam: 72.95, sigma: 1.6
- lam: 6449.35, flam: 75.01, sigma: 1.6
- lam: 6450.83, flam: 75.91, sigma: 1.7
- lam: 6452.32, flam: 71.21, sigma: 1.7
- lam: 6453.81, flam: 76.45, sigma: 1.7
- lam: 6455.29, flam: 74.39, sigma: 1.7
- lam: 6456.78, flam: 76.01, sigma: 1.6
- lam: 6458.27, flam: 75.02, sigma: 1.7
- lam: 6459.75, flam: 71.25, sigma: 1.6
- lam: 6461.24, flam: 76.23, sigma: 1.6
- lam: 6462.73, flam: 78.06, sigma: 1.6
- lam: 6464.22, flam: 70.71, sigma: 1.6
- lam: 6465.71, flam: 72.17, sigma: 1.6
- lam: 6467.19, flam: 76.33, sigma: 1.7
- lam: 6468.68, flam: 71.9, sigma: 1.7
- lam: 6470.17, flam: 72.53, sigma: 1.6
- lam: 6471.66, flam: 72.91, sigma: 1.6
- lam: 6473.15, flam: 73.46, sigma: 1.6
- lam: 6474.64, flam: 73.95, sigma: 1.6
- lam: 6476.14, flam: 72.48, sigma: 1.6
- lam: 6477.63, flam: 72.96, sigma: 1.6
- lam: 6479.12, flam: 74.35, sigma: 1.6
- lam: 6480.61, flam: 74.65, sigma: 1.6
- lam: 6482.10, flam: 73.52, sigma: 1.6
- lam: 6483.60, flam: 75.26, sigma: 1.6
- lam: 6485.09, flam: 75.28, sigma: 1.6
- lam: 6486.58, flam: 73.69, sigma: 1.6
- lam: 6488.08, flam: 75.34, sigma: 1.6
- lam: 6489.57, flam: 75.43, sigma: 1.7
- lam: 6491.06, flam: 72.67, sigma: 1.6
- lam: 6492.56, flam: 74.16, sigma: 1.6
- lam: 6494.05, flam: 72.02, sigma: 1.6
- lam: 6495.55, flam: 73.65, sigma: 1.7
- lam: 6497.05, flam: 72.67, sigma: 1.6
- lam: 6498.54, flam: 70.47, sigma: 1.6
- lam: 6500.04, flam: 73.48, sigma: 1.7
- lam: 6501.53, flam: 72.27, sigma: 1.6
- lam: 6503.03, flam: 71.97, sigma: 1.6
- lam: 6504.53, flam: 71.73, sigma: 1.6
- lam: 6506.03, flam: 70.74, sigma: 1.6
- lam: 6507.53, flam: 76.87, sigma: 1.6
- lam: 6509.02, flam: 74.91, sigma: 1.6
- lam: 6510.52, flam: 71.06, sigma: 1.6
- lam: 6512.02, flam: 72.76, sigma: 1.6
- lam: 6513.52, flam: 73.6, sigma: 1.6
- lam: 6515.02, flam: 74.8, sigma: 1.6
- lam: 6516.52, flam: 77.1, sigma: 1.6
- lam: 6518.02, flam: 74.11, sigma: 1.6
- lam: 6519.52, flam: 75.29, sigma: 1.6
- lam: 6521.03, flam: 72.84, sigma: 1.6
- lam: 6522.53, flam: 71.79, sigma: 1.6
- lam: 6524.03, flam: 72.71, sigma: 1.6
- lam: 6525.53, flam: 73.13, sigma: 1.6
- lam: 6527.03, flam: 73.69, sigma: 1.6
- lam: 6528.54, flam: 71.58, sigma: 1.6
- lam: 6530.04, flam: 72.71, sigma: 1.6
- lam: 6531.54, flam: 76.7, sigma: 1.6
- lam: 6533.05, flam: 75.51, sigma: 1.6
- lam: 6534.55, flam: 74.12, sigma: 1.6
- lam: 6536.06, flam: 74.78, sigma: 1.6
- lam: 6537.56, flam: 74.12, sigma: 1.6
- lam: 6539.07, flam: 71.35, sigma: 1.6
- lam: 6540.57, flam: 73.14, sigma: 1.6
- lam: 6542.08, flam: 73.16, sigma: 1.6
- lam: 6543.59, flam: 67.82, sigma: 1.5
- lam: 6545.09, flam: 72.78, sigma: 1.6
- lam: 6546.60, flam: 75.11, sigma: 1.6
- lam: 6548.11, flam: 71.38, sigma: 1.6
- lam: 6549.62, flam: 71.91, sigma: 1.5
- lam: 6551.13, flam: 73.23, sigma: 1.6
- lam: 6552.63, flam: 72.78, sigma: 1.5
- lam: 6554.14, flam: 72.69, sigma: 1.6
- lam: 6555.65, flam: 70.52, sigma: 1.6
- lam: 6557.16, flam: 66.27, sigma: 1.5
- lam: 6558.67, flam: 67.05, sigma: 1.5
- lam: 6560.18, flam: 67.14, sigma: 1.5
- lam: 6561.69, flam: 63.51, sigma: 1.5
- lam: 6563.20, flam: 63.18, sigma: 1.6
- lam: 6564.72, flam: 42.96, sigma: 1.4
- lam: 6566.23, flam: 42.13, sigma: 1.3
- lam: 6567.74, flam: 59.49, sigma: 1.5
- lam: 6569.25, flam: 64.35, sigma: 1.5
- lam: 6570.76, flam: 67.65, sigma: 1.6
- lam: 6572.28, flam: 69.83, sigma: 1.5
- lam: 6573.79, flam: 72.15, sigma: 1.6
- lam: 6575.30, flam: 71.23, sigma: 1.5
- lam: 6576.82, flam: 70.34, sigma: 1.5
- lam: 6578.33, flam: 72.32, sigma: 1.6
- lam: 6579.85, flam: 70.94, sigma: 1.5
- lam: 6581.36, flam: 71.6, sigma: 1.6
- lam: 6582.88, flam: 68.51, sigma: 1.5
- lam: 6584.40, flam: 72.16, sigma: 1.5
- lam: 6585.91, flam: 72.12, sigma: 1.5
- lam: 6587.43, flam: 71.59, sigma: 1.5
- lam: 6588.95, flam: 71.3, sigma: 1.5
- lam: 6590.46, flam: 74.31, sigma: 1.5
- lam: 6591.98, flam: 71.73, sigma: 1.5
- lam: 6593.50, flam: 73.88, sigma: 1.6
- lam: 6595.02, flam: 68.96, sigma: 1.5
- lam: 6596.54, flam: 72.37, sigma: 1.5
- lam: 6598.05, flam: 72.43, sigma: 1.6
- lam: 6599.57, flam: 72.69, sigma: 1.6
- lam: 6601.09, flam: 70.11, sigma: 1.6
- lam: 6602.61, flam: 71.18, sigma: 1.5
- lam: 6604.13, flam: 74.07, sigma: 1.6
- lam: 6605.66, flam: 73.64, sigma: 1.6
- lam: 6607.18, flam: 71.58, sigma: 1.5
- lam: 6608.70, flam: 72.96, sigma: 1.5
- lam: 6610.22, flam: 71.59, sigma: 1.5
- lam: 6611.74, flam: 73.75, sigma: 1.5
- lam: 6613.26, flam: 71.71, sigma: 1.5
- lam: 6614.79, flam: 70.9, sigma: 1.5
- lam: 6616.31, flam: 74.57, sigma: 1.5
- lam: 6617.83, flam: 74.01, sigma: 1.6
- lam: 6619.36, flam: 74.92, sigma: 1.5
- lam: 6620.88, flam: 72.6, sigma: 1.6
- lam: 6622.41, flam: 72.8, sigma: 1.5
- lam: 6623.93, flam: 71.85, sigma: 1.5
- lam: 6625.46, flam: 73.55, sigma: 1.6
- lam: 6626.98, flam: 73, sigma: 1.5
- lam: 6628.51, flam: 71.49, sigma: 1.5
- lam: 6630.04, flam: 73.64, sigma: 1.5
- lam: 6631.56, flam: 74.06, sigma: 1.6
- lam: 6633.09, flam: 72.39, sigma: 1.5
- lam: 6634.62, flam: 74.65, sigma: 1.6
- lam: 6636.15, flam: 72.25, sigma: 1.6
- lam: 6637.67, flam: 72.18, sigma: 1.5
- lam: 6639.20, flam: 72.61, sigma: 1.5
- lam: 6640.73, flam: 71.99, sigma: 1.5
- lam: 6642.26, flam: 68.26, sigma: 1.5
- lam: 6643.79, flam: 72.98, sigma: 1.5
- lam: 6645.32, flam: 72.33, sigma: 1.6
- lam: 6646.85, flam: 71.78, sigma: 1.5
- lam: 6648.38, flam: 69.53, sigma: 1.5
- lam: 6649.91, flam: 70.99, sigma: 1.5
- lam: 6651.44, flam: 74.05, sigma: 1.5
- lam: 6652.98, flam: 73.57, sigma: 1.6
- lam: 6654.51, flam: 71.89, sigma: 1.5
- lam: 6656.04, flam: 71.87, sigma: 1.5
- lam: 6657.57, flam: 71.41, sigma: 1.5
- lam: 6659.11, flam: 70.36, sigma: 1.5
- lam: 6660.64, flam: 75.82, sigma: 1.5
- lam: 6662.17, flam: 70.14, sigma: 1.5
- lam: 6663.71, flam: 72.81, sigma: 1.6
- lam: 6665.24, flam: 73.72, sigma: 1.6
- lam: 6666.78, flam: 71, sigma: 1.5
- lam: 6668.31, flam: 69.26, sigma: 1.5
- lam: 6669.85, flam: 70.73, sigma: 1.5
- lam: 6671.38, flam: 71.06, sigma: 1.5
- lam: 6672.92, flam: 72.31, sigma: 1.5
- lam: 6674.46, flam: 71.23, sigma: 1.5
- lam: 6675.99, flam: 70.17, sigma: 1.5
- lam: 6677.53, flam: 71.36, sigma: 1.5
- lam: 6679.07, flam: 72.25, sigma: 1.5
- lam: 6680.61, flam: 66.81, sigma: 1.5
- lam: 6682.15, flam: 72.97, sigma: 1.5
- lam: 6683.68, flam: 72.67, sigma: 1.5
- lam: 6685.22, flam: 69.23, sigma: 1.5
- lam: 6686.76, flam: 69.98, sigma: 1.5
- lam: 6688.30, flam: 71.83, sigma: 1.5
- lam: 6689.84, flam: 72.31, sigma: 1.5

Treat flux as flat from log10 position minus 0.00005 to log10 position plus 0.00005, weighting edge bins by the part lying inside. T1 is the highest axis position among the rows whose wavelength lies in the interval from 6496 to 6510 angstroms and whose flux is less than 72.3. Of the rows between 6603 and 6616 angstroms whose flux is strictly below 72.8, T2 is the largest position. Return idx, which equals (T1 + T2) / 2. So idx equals 6560.4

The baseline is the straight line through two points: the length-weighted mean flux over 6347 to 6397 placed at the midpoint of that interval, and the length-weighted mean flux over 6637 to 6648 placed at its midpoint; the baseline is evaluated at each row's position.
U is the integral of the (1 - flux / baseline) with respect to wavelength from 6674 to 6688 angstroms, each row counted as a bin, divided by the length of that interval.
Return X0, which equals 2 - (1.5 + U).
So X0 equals 0.497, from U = 0.003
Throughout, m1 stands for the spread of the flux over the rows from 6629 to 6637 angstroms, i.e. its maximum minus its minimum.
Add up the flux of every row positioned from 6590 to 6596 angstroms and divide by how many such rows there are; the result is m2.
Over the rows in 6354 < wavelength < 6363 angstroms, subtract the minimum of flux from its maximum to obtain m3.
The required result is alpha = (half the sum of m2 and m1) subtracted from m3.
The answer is -31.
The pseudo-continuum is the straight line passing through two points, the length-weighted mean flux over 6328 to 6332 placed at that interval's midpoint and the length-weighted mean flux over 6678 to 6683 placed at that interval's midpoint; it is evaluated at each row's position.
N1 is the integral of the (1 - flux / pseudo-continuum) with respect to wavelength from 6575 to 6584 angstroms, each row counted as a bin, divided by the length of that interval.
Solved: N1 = 0.02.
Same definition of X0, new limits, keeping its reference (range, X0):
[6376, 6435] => 0.508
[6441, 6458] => 0.496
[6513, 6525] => 0.505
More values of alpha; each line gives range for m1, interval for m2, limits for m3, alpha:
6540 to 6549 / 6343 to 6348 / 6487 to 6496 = -38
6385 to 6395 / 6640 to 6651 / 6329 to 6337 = -37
